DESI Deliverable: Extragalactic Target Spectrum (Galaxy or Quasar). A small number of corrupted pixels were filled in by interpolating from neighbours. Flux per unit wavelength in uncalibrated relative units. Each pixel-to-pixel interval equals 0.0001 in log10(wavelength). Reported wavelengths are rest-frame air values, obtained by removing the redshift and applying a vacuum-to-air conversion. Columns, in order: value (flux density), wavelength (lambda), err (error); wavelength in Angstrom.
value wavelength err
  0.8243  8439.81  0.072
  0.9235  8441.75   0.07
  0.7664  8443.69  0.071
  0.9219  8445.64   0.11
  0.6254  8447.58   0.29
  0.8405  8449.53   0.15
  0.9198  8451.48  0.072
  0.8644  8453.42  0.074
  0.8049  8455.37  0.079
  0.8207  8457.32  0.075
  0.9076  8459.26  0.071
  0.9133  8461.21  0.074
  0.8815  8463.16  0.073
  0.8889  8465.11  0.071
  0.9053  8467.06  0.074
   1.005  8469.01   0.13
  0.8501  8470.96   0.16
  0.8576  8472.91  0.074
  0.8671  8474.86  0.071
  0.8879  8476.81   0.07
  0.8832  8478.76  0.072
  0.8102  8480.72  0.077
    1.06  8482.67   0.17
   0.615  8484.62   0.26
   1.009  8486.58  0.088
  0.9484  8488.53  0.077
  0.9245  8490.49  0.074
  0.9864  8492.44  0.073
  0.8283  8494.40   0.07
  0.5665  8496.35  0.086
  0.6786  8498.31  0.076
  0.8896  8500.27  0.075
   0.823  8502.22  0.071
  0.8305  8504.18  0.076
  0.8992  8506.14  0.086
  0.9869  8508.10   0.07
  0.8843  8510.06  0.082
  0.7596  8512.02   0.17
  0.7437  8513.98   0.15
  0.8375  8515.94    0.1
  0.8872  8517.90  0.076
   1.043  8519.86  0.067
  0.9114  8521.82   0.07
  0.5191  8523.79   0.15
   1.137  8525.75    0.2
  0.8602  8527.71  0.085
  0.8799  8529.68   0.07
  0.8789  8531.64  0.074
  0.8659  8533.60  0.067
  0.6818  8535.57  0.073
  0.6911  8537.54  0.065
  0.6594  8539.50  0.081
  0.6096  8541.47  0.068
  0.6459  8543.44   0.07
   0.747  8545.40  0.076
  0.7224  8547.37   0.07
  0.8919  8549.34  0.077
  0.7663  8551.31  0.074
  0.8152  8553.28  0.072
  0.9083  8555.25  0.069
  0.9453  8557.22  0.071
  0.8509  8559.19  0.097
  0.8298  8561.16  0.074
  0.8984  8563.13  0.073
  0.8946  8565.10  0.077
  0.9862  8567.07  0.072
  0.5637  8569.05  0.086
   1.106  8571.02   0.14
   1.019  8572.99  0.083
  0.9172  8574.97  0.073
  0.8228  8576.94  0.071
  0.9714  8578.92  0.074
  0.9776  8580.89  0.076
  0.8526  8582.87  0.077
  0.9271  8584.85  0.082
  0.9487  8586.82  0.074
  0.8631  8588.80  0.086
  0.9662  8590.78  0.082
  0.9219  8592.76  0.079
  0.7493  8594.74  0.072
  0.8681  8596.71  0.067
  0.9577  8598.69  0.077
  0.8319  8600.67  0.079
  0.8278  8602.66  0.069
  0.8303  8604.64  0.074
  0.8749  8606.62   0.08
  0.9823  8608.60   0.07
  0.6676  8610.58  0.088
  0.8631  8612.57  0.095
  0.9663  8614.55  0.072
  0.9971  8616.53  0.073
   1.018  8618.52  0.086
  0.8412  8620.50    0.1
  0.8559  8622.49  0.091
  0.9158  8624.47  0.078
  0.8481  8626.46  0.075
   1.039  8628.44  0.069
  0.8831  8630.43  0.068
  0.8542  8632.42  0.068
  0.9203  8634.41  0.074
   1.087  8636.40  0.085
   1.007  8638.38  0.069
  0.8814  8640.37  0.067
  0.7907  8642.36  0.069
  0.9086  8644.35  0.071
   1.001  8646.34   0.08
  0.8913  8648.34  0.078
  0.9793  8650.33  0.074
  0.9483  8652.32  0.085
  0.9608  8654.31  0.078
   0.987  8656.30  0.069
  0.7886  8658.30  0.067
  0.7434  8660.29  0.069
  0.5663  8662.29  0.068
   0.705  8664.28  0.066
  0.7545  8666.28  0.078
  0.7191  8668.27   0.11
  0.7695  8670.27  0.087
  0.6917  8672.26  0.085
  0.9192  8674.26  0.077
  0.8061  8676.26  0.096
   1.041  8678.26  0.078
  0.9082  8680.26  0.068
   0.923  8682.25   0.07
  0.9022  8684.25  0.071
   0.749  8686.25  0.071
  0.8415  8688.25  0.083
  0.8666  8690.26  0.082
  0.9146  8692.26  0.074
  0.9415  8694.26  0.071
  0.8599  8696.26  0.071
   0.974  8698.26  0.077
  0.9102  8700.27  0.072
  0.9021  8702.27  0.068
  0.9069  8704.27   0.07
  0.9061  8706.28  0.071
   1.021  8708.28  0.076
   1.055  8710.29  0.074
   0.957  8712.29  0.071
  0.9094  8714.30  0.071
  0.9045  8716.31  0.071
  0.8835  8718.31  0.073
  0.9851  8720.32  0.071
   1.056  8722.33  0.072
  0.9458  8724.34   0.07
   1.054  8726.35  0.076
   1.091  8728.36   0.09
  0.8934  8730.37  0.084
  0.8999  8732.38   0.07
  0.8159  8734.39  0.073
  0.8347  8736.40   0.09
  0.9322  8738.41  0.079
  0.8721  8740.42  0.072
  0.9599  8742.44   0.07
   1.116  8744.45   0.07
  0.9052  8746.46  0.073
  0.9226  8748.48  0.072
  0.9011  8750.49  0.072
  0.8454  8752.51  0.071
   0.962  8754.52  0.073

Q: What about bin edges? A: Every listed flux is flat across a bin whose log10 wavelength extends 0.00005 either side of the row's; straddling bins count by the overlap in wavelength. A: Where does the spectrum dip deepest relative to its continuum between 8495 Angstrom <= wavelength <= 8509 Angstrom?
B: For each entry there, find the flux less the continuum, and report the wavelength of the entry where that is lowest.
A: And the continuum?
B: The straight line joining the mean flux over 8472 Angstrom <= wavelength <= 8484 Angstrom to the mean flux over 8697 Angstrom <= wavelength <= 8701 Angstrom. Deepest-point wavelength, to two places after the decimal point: 8496.35 Angstrom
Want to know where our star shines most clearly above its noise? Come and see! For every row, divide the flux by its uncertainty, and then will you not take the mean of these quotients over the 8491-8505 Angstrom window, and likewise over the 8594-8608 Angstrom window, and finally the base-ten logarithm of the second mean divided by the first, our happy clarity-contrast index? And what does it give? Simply 0.03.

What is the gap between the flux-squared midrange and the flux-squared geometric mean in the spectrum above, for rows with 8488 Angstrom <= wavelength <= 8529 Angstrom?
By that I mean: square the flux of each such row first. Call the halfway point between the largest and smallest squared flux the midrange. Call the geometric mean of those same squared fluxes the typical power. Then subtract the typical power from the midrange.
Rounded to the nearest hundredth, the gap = 0.07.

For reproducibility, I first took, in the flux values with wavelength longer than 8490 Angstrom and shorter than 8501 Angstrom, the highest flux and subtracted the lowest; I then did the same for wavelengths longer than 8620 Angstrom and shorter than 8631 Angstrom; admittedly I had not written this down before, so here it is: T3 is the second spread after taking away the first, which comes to -0.2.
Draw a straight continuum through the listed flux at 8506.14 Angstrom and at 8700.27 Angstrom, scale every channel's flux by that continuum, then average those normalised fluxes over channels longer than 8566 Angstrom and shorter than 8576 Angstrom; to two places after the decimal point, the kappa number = 1.02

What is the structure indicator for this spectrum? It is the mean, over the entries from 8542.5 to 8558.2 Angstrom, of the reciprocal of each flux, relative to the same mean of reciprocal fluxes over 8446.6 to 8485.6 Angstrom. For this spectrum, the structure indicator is 1.07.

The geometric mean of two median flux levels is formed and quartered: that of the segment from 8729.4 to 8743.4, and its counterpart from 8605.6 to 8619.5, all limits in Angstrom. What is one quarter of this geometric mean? 0.232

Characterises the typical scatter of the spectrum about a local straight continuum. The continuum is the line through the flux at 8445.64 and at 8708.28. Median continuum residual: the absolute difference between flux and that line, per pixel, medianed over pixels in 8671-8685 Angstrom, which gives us 0.10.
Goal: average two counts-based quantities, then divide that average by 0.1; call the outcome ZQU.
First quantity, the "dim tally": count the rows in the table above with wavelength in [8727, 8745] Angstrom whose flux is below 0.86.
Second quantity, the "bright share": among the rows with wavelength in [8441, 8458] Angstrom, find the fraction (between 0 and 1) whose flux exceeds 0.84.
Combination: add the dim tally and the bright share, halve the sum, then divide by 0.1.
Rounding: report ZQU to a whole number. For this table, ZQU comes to 13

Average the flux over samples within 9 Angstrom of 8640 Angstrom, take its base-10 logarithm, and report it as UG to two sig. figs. -0.033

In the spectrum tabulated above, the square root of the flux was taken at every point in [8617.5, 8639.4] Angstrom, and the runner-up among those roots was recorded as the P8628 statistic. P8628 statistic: 1.02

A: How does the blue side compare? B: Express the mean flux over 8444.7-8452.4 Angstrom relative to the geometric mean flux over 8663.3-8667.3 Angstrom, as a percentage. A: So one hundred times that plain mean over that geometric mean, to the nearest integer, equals 113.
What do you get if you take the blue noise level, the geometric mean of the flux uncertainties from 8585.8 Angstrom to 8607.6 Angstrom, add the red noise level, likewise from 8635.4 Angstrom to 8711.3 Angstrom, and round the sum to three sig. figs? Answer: 0.151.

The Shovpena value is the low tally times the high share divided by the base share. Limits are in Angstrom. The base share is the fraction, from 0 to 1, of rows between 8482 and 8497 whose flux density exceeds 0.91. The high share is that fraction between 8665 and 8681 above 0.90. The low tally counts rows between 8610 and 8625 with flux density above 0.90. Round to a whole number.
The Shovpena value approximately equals 2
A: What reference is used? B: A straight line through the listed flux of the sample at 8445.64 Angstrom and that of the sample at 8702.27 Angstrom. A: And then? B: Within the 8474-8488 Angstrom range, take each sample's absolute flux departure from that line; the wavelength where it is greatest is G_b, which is 8484.62 Angstrom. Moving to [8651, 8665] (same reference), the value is 8662.29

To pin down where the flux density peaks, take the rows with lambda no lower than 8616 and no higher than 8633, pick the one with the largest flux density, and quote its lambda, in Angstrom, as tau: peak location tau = 8628.44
